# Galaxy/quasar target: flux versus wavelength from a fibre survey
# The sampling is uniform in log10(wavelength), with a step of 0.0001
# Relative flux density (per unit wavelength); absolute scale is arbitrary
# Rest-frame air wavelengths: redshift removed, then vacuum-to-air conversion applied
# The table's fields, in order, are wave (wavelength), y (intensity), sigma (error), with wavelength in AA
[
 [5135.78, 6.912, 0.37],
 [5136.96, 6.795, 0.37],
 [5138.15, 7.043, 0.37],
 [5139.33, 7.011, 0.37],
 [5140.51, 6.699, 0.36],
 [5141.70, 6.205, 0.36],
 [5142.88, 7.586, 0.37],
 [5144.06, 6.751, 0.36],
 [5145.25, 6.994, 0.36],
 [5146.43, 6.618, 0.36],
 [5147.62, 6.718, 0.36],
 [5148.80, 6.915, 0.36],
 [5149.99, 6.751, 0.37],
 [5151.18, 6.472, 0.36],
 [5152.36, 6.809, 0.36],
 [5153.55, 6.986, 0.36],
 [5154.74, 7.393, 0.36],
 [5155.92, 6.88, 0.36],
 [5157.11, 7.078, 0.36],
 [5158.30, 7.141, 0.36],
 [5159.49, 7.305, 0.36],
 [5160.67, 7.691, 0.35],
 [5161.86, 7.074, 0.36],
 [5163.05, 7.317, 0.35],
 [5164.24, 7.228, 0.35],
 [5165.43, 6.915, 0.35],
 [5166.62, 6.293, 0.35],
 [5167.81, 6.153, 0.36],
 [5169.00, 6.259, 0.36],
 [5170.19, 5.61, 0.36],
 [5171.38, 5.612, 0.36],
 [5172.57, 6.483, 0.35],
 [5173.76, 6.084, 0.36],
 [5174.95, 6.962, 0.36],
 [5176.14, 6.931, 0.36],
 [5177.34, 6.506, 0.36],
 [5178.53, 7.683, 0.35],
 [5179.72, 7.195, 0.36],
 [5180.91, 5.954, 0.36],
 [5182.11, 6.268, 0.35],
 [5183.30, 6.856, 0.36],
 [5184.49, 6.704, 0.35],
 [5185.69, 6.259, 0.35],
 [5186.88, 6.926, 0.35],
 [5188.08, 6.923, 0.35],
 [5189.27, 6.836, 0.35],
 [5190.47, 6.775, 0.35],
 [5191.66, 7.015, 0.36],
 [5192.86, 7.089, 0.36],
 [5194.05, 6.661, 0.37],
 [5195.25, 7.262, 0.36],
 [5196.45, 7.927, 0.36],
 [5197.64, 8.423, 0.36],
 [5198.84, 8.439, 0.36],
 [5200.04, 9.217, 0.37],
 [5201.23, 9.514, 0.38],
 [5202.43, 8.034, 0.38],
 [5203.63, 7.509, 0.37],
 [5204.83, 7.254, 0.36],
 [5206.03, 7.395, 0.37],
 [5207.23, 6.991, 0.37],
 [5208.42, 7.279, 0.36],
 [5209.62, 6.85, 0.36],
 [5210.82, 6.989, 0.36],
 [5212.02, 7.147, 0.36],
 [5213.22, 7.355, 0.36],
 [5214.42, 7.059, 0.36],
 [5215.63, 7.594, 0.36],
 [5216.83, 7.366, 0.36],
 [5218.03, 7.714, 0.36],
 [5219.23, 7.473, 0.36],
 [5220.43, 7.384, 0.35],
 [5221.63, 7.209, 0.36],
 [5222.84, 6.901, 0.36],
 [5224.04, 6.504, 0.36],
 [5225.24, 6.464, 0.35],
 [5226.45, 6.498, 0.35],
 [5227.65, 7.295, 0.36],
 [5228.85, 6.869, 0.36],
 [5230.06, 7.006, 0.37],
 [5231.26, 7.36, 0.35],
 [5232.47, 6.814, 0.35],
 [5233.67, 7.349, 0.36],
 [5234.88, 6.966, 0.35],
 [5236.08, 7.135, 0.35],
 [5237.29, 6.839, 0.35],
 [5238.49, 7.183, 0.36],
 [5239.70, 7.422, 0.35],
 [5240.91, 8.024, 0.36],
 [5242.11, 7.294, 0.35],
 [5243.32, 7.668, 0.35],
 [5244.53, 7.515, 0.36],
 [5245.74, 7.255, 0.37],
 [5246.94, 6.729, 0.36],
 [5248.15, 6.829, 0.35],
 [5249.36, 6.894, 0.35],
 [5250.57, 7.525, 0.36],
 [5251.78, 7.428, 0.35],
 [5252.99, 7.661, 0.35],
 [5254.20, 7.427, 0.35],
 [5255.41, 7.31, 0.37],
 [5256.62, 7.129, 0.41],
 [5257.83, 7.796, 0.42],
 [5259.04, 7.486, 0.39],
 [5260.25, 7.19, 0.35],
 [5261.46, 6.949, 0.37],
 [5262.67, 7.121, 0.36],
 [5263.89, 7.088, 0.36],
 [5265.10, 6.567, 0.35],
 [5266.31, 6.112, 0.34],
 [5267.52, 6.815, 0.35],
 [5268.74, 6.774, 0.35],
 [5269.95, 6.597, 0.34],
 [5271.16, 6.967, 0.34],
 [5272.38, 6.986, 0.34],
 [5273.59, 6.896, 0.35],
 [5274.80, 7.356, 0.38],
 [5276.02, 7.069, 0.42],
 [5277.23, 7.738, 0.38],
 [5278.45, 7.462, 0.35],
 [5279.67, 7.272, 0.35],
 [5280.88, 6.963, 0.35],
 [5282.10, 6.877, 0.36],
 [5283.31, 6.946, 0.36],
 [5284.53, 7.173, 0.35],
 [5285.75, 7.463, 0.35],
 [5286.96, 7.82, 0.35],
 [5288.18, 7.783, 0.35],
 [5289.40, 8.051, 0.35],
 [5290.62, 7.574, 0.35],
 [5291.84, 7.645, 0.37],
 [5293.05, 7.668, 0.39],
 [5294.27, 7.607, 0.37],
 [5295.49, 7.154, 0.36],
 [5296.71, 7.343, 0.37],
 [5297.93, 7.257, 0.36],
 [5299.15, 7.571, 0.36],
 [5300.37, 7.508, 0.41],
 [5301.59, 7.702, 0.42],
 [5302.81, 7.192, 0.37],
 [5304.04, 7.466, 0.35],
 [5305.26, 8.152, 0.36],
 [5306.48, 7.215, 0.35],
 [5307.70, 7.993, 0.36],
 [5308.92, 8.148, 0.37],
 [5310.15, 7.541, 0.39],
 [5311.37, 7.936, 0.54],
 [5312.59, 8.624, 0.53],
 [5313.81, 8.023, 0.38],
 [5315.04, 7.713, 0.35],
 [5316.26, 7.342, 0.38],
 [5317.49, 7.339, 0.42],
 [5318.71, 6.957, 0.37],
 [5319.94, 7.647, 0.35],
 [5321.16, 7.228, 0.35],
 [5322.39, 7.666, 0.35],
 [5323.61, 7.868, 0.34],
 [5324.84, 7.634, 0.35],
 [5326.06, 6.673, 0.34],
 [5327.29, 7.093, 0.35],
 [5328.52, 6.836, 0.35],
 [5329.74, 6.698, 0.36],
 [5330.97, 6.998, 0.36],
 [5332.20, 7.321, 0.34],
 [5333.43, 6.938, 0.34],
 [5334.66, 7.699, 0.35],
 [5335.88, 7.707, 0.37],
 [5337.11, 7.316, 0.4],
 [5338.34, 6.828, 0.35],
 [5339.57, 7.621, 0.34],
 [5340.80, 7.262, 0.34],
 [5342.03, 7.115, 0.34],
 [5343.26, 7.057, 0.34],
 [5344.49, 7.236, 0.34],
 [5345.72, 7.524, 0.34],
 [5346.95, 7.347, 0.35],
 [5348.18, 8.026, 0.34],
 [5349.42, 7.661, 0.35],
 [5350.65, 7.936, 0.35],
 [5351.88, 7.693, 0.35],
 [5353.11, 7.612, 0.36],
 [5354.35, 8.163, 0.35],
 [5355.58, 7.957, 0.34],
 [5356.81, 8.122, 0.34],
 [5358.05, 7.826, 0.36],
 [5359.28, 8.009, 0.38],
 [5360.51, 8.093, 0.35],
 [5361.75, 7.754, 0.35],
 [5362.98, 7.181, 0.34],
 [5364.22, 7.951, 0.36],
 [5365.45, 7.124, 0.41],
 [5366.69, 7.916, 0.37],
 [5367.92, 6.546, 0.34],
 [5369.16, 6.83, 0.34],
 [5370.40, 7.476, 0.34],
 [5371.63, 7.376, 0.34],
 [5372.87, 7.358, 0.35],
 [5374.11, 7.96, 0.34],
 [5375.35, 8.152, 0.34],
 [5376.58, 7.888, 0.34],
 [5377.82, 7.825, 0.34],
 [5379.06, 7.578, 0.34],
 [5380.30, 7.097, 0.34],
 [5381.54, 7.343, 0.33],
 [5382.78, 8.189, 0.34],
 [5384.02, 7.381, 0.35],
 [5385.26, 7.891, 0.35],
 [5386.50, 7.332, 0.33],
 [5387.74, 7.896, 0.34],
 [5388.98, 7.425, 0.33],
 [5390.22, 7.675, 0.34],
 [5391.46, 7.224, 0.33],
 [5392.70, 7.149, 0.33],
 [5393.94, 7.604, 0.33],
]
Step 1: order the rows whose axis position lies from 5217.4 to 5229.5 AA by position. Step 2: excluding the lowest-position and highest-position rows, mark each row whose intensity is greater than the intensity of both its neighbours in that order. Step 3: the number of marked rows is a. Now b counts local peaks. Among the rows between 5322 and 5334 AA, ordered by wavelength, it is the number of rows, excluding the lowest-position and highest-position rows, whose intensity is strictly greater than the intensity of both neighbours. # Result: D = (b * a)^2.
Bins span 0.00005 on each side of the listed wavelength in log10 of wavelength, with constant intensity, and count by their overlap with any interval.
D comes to 9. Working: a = 1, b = 3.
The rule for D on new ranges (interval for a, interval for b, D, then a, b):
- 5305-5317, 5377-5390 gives 36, 2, 3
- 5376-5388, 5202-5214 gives 16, 2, 2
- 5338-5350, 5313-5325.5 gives 36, 3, 2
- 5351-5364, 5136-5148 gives 81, 3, 3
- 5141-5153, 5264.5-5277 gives 81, 3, 3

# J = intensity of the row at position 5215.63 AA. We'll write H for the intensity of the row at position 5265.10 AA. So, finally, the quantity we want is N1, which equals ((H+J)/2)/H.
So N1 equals 1.08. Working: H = 6.567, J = 7.594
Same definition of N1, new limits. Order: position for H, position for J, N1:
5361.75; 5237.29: 0.94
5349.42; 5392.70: 0.97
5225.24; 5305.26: 1.13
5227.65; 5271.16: 0.98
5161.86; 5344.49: 1.01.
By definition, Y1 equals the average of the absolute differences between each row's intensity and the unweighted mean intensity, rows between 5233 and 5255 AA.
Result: 0.27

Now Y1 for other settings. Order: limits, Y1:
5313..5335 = 0.34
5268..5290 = 0.34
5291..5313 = 0.30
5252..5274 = 0.31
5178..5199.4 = 0.51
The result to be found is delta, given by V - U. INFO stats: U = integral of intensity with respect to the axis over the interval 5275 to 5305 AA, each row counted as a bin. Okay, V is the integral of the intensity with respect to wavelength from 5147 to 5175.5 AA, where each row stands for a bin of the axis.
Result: -31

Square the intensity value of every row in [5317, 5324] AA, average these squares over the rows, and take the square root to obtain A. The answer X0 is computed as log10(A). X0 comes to 0.873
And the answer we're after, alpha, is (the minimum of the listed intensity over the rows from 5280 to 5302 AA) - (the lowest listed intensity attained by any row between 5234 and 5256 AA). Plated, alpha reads 0.1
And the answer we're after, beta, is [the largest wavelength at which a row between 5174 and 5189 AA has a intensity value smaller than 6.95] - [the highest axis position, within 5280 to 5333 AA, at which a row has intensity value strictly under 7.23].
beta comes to -142.9 AA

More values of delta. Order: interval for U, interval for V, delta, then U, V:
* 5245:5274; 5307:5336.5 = 16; 205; 221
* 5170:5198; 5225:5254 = 18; 190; 208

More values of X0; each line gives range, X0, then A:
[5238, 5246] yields 0.874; 7.49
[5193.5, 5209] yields 0.897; 7.88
